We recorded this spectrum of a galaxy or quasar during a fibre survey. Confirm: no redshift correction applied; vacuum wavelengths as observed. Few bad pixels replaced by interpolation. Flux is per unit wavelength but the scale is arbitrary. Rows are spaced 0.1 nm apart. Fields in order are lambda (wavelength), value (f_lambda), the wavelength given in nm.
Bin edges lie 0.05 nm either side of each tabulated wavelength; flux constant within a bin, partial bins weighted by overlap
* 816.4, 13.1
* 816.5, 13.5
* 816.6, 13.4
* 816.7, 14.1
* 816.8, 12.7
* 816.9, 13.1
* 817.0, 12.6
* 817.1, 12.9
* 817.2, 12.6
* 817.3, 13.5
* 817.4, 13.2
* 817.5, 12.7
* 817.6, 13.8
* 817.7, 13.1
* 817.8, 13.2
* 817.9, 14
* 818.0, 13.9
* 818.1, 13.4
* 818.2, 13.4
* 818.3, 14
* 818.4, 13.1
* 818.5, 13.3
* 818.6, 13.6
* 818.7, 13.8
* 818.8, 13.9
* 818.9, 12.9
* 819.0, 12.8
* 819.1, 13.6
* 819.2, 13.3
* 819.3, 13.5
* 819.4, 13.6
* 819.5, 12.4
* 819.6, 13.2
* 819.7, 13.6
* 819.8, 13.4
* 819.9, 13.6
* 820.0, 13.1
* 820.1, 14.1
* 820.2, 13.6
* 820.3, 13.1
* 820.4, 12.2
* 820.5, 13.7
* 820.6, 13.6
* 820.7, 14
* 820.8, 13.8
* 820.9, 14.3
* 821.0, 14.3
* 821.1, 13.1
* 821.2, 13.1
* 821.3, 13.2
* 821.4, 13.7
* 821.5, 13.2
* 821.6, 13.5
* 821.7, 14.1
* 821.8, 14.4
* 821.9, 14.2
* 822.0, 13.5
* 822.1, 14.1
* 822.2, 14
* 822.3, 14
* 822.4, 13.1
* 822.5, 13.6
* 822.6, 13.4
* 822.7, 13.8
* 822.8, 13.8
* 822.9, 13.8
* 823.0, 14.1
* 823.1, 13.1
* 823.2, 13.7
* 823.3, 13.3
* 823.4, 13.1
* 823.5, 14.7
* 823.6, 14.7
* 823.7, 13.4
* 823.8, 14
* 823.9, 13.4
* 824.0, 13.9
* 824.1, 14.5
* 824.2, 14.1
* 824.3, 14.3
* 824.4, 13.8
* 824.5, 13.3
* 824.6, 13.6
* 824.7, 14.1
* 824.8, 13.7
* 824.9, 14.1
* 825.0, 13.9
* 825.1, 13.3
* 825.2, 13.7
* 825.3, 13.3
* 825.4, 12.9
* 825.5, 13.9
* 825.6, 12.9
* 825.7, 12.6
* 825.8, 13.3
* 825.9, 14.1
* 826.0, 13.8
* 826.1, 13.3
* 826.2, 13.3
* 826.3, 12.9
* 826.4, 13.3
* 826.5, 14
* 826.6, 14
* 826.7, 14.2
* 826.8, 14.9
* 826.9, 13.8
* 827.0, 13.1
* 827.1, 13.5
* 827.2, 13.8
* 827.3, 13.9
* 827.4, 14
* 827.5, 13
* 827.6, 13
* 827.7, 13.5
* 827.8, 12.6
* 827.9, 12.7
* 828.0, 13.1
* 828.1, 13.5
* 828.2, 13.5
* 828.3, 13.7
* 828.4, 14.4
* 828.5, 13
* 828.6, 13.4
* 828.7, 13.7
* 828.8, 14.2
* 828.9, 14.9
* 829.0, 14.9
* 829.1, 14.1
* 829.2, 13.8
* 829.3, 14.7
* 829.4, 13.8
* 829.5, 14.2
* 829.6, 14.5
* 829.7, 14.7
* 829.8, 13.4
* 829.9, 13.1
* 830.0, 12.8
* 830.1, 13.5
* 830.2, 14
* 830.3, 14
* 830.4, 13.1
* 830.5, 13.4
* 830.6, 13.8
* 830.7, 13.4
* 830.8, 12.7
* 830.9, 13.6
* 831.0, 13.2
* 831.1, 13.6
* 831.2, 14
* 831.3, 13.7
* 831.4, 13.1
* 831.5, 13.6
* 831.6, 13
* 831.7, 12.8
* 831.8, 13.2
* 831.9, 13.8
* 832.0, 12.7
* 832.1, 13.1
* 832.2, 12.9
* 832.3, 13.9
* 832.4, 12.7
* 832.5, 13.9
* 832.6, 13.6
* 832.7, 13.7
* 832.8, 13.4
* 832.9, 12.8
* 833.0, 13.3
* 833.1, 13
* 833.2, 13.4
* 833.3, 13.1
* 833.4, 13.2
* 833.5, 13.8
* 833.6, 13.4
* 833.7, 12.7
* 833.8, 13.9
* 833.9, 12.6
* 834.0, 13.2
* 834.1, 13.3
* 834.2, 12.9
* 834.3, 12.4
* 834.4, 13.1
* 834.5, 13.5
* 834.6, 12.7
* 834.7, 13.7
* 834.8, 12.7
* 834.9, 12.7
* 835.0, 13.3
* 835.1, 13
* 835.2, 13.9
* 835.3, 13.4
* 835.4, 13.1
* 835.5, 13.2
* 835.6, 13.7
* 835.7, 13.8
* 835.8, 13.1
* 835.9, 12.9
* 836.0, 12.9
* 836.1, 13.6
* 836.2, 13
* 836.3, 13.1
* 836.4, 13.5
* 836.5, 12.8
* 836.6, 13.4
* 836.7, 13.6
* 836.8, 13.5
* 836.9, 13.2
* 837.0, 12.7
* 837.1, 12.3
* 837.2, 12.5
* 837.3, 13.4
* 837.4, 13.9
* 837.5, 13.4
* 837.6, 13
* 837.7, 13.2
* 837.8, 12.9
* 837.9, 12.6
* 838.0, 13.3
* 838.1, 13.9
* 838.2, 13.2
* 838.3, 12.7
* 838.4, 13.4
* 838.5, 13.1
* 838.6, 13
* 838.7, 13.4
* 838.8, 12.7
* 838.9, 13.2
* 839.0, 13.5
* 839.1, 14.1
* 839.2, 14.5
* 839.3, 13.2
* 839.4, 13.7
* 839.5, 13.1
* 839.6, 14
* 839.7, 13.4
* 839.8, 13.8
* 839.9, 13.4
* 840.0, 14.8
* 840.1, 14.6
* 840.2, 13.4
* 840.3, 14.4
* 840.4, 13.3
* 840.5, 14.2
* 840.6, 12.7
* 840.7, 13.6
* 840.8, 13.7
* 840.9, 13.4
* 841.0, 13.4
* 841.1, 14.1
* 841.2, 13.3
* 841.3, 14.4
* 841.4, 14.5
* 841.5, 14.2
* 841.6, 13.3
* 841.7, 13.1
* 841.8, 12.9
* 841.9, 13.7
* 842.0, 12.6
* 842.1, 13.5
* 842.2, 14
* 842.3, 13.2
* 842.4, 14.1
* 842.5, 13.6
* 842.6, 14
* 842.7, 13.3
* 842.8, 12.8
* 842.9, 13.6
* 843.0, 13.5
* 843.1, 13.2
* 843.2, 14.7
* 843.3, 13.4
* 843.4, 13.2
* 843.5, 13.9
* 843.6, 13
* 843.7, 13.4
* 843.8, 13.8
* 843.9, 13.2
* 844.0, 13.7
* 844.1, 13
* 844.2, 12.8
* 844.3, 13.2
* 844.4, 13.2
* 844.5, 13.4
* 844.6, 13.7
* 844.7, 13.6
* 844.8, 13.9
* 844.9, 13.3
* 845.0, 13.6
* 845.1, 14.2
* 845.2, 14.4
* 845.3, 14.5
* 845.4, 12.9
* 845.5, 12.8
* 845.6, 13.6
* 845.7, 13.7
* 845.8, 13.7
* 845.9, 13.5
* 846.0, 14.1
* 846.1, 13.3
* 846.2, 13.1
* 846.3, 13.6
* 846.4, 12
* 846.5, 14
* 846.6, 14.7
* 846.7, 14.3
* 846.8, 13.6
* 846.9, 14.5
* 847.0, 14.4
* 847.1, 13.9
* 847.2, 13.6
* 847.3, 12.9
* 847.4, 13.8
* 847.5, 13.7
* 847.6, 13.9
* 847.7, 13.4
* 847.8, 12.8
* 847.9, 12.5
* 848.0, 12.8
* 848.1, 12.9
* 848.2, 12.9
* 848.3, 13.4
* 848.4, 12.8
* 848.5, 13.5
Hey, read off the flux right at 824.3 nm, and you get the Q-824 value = 14.3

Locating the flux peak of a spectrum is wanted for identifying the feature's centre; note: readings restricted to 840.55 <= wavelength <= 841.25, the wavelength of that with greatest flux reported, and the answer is 841.1 nm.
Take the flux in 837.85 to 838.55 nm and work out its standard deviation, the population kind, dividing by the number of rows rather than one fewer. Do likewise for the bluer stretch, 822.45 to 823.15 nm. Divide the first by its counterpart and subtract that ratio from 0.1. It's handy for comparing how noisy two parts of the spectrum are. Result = -1.25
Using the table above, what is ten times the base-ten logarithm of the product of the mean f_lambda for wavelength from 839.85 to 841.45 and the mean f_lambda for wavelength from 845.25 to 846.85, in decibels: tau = 22.7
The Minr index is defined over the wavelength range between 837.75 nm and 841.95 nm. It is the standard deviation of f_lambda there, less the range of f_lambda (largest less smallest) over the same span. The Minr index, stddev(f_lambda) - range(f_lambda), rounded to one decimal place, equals -1.6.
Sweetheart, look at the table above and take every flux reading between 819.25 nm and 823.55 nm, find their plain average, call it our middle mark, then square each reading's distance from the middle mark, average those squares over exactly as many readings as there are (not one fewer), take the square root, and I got 0.50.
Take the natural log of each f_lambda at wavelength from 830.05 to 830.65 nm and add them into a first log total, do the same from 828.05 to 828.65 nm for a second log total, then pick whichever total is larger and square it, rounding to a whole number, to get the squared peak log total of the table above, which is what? 246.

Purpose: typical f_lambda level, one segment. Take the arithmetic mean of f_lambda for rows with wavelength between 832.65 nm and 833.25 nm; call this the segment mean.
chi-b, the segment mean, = 13.3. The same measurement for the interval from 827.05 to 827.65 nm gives 13.5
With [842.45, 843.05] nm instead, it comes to 13.5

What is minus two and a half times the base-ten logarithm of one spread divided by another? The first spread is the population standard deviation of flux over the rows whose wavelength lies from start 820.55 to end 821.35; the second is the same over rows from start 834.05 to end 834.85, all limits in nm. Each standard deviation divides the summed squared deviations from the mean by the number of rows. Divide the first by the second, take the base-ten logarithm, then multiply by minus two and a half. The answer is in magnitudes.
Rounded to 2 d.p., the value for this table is -0.14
